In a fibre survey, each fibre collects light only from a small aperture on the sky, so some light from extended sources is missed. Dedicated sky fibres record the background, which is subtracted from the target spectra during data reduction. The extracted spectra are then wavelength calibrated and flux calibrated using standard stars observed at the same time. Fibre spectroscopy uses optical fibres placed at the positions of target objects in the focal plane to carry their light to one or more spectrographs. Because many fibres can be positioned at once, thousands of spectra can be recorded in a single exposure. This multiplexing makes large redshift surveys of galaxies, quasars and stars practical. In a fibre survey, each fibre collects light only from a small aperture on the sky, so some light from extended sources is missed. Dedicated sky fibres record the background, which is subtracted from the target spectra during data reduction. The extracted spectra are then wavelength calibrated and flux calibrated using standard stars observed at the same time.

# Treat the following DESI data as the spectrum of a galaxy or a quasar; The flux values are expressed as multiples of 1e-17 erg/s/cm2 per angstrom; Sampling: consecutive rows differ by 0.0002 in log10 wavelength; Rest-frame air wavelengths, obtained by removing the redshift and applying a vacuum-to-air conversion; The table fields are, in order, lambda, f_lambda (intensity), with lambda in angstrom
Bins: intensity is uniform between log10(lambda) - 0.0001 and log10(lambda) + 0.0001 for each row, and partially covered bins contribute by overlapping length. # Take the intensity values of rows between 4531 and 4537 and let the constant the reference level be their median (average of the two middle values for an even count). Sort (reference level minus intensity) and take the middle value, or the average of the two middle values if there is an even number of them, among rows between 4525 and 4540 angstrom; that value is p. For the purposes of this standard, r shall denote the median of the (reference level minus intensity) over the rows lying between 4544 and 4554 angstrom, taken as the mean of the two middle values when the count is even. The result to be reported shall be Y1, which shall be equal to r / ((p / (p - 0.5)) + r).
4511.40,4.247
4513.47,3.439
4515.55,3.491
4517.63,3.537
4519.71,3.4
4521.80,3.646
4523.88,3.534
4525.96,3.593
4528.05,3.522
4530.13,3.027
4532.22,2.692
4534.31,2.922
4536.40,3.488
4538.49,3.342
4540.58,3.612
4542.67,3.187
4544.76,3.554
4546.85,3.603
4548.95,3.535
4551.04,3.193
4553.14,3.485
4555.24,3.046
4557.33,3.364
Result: 4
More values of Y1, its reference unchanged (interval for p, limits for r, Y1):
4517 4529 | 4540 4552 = 9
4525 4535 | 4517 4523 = 1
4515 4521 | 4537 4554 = 11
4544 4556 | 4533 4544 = -3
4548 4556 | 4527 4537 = 0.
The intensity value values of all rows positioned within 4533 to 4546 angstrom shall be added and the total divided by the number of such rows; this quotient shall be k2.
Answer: 3.35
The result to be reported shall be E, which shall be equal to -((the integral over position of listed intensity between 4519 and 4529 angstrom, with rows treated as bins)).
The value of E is -35.4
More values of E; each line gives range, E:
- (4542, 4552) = -34.3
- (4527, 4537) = -31.1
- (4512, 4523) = -38.9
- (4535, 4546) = -37.7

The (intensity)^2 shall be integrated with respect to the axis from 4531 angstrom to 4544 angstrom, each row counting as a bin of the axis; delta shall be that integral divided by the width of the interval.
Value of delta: 10.4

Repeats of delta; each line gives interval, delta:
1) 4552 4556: 10.8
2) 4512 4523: 12.5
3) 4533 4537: 9.9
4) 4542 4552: 11.8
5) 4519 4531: 12.0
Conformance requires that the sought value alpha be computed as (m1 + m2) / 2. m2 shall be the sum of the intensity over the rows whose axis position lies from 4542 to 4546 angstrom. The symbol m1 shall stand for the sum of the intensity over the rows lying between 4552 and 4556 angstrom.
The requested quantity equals 6.6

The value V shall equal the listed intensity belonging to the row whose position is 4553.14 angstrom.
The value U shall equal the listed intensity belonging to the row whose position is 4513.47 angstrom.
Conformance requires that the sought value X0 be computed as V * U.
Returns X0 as 12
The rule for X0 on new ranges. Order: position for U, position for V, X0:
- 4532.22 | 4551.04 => 9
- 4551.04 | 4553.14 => 11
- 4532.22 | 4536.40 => 9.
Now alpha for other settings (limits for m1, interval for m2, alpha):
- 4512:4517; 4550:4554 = 6.8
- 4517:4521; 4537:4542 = 6.9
